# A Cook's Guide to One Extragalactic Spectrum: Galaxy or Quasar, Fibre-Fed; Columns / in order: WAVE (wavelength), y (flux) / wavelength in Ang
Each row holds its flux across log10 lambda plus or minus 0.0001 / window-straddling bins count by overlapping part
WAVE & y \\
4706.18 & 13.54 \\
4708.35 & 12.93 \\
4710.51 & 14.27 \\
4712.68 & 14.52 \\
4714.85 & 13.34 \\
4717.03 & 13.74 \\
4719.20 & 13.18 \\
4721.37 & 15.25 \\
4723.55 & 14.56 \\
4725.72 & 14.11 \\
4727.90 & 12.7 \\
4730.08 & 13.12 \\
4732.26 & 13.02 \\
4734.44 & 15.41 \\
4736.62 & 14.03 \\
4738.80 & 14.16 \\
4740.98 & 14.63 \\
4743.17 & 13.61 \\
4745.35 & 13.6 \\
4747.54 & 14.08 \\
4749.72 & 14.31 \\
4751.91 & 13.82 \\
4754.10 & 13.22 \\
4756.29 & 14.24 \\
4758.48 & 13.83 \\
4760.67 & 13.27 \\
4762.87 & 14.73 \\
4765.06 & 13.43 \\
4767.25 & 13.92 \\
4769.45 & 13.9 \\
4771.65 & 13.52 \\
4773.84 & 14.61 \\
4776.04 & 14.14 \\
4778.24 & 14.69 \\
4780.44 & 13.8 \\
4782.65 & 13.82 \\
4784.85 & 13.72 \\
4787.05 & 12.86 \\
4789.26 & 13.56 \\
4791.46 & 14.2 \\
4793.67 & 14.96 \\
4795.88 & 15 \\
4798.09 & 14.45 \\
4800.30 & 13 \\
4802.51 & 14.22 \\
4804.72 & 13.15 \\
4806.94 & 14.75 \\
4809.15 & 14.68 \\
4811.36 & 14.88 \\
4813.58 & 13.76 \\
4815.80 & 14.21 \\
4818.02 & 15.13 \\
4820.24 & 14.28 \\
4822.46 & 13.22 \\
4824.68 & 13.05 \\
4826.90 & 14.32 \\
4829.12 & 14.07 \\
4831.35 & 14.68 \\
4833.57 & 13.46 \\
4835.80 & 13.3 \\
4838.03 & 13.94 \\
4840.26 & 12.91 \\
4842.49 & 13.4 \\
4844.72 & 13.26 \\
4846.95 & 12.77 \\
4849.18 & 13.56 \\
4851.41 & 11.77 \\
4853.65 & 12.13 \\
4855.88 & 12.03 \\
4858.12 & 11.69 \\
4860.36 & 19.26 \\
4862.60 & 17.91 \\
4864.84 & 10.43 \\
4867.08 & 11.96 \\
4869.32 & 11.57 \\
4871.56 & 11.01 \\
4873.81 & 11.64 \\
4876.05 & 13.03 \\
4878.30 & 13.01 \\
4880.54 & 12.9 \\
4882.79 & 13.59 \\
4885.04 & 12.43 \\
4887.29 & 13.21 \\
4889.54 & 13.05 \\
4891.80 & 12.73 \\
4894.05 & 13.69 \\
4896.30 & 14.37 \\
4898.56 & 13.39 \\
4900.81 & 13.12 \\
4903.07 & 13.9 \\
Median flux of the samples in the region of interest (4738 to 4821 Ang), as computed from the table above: 14.1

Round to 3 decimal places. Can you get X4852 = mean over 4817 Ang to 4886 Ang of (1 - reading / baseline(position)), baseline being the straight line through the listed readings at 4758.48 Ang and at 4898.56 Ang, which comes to 0.019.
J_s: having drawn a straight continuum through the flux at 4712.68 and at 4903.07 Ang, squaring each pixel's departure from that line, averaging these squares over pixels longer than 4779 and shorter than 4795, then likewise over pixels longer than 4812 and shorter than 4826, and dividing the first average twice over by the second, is 1.9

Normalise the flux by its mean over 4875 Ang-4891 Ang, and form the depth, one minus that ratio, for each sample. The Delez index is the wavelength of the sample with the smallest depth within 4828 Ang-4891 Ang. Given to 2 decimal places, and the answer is 4860.36 Ang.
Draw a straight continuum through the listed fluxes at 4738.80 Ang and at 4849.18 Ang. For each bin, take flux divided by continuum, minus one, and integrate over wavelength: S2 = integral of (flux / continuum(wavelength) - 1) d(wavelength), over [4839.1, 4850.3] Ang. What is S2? -0.33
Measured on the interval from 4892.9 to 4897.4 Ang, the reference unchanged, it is 0.24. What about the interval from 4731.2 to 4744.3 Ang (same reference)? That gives -0.02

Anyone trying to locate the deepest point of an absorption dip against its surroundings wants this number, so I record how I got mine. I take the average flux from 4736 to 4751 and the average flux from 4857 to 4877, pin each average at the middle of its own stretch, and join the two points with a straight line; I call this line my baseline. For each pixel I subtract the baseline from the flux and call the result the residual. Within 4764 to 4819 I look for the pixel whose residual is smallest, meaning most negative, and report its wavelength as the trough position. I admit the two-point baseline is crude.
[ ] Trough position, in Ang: 4787.05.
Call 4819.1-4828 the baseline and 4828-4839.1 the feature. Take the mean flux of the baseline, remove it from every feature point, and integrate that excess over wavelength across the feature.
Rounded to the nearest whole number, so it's 2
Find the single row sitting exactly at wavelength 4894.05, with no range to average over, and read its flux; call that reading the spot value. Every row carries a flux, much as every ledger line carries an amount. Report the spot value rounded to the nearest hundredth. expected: 13.69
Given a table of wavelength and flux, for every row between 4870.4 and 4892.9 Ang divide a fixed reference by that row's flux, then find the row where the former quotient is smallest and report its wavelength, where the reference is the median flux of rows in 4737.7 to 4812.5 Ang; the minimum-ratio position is 4882.79 Ang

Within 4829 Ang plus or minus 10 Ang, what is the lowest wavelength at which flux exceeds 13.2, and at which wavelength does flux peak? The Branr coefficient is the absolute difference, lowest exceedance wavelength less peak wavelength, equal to 11.1 Ang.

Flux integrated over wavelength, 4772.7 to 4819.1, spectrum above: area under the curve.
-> 657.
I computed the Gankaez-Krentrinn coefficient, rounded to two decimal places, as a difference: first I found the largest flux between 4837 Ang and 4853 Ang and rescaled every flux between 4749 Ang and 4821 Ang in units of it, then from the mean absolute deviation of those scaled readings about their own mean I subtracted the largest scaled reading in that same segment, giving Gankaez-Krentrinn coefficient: -1.05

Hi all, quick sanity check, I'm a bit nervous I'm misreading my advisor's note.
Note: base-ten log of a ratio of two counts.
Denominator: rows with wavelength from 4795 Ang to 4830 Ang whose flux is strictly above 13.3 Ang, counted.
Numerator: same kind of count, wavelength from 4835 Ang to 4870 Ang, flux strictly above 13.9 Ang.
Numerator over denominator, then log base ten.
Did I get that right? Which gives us -0.602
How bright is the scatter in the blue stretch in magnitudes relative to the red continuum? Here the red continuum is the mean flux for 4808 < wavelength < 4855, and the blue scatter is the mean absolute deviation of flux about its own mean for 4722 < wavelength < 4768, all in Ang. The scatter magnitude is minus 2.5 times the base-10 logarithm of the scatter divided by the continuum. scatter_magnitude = 3.57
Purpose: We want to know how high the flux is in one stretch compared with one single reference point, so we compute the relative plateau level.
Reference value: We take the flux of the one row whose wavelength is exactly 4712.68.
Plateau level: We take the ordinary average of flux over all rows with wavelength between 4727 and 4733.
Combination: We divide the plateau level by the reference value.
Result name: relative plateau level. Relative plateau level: 0.89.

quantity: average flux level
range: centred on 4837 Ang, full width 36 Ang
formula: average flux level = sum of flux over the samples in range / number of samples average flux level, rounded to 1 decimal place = 13.4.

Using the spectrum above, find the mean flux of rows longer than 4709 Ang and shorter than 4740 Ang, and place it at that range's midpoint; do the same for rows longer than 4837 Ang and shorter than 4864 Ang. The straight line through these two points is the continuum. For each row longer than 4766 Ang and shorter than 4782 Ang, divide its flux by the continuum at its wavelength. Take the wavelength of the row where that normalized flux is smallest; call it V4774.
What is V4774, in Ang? 4771.65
